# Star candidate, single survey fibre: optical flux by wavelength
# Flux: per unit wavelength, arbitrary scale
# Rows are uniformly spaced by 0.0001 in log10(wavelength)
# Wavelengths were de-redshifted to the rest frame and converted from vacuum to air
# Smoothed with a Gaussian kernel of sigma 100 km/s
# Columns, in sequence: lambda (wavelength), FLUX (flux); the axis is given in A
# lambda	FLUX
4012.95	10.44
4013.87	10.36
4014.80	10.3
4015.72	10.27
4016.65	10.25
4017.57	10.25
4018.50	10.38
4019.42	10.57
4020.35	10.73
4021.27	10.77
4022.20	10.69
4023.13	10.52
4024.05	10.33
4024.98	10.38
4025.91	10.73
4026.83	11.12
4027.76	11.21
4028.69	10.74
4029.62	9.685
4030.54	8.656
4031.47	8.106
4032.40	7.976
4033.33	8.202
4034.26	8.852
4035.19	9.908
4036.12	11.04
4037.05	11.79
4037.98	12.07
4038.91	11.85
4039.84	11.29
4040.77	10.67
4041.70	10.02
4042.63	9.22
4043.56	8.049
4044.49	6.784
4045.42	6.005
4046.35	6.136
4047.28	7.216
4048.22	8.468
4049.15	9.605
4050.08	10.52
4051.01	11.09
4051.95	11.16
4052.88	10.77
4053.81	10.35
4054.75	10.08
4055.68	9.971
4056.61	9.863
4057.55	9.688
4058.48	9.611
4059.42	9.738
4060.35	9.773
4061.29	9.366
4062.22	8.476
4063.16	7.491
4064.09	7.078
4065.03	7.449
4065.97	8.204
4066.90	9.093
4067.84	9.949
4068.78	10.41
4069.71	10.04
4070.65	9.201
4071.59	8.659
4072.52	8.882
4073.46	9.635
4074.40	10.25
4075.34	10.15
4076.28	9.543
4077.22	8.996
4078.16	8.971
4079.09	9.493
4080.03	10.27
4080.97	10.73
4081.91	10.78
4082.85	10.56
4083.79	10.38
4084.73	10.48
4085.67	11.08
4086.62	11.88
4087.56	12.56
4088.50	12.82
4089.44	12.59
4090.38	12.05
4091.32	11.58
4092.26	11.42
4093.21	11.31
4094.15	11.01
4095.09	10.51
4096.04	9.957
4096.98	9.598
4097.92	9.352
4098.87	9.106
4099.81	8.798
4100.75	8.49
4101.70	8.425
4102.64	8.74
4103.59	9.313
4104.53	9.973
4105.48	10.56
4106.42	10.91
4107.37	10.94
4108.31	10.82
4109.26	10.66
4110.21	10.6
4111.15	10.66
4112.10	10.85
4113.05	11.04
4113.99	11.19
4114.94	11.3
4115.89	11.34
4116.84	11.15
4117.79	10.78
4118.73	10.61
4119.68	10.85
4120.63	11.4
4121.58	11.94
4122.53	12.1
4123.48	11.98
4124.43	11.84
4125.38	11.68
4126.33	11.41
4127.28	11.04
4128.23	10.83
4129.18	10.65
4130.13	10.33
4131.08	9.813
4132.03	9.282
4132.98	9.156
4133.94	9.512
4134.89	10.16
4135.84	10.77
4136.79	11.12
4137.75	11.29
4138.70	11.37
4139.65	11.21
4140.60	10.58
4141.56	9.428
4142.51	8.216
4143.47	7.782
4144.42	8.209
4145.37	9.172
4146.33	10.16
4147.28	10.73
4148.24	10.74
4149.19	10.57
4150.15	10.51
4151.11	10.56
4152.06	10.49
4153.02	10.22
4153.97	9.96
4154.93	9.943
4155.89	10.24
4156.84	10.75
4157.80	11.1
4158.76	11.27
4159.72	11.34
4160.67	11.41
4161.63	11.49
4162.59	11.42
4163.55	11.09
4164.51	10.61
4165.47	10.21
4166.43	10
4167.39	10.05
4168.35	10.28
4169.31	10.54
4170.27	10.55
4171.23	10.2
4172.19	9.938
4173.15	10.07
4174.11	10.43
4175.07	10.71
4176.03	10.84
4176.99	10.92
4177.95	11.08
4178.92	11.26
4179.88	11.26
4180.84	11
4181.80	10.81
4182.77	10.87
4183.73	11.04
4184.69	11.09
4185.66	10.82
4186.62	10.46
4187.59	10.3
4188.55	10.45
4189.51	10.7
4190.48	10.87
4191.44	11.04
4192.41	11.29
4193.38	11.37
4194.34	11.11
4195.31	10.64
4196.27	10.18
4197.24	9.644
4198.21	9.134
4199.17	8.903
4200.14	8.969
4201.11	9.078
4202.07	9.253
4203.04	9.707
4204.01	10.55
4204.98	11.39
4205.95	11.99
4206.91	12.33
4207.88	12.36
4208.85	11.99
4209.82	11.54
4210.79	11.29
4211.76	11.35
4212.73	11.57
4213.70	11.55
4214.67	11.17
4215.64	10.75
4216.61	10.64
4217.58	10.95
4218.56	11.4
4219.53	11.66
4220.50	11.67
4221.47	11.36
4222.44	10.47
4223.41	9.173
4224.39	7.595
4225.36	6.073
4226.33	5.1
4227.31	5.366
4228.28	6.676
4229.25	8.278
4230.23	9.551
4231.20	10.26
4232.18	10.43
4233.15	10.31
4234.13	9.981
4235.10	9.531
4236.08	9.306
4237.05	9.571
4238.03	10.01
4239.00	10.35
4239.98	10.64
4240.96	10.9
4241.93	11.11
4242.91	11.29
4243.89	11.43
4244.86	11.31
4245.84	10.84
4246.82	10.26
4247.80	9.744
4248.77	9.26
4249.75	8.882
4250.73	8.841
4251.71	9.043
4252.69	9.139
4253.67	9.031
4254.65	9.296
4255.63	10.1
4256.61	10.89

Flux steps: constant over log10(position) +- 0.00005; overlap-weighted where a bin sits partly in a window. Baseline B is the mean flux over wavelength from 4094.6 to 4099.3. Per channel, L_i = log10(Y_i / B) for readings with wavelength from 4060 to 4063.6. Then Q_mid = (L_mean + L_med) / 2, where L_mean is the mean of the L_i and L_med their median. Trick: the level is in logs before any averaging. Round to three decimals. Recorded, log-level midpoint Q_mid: -0.042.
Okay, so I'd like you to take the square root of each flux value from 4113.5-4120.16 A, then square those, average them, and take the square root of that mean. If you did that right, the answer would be 3.32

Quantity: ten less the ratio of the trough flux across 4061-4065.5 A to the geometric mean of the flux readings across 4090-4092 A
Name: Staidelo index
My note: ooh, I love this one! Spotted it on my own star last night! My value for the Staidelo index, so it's 9.40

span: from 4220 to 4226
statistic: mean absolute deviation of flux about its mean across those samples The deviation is 1.8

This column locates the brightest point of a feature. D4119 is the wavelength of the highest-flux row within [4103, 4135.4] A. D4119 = 4122.53 A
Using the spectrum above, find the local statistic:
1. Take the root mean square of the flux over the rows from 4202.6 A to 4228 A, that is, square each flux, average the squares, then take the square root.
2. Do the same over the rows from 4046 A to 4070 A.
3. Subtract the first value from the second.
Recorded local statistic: -1.2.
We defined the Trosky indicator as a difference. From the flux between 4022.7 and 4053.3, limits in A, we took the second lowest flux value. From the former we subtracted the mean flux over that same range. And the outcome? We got -3.6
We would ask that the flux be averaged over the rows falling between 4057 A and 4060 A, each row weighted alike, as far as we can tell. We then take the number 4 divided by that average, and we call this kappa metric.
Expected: 0.41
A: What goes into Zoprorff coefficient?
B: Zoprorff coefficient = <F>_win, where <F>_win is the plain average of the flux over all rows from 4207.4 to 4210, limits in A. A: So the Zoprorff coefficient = 12.0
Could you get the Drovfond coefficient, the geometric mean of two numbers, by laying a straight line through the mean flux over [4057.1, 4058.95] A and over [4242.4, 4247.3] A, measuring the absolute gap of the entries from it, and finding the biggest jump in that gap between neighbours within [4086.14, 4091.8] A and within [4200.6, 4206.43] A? 0.75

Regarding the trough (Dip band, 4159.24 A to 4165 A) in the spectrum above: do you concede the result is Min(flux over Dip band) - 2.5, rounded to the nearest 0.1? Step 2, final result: 8.1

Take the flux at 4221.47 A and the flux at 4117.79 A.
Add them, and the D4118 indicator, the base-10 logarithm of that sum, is 1.35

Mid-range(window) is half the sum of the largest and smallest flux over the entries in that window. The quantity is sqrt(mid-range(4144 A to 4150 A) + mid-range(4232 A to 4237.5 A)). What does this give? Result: 4.40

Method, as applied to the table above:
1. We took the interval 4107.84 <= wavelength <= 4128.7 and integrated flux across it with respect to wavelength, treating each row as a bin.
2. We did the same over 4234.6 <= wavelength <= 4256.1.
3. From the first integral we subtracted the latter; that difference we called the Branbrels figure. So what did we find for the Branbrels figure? 18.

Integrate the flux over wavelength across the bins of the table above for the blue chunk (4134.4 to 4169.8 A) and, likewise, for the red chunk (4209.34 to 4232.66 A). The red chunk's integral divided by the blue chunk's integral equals 0.62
